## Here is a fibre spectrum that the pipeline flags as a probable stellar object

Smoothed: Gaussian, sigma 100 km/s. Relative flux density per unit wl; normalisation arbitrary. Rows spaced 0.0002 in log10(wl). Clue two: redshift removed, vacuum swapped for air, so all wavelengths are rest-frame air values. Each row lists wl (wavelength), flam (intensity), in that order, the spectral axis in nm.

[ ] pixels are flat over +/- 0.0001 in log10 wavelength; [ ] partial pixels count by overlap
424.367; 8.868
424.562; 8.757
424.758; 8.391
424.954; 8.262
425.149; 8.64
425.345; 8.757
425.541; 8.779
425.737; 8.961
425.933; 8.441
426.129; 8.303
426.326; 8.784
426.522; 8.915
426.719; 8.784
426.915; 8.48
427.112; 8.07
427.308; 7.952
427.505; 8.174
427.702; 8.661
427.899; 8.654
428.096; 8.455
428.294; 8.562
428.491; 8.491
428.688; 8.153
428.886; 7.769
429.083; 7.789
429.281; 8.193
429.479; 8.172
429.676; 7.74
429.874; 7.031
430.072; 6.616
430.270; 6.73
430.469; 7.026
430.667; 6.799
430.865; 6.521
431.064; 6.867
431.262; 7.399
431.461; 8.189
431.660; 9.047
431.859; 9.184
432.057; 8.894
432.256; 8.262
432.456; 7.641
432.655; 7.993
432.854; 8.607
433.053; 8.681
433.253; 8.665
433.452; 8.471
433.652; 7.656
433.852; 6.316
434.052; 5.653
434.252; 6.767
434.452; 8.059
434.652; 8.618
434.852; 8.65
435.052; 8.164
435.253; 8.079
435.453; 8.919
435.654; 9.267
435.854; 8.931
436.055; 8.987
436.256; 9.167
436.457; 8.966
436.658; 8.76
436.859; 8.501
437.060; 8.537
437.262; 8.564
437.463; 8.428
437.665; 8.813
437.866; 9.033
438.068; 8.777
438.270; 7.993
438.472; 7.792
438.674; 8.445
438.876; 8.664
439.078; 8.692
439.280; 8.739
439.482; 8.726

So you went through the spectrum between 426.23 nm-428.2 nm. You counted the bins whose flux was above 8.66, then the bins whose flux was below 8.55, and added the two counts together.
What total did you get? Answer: 9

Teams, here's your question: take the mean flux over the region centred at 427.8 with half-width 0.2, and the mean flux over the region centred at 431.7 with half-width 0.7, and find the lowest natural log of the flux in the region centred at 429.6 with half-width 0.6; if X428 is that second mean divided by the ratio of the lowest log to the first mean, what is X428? 37.9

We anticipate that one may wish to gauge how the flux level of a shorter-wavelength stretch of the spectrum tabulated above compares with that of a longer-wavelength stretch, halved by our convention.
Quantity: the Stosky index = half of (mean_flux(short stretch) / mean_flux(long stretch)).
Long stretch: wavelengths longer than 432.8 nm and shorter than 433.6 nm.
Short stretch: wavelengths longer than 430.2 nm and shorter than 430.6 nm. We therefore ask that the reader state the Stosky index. 0.40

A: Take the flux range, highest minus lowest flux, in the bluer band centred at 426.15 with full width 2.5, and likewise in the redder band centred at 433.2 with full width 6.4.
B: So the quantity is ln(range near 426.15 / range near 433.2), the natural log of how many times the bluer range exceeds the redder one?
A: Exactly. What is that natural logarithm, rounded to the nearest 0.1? -1.3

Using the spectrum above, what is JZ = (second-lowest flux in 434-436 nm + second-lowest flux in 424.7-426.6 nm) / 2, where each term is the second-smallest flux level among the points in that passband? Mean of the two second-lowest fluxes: 7.5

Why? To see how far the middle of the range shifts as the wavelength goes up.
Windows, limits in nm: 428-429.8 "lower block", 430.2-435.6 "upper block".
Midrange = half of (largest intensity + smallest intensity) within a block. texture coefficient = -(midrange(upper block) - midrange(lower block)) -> 0.7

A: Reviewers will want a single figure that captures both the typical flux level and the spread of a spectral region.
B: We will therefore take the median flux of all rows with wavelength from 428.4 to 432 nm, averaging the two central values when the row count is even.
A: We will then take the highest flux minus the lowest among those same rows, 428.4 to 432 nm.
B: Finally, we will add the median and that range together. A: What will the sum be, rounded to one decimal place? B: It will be 10.4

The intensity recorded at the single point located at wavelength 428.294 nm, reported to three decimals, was 8.562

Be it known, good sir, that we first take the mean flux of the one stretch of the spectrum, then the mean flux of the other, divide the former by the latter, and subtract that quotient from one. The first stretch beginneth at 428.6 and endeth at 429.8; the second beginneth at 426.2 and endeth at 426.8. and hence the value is 0.10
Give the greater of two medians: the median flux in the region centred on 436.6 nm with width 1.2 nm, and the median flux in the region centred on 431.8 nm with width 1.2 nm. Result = 8.86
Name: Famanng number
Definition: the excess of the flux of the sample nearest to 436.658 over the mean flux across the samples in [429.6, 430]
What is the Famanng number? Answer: 1.4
